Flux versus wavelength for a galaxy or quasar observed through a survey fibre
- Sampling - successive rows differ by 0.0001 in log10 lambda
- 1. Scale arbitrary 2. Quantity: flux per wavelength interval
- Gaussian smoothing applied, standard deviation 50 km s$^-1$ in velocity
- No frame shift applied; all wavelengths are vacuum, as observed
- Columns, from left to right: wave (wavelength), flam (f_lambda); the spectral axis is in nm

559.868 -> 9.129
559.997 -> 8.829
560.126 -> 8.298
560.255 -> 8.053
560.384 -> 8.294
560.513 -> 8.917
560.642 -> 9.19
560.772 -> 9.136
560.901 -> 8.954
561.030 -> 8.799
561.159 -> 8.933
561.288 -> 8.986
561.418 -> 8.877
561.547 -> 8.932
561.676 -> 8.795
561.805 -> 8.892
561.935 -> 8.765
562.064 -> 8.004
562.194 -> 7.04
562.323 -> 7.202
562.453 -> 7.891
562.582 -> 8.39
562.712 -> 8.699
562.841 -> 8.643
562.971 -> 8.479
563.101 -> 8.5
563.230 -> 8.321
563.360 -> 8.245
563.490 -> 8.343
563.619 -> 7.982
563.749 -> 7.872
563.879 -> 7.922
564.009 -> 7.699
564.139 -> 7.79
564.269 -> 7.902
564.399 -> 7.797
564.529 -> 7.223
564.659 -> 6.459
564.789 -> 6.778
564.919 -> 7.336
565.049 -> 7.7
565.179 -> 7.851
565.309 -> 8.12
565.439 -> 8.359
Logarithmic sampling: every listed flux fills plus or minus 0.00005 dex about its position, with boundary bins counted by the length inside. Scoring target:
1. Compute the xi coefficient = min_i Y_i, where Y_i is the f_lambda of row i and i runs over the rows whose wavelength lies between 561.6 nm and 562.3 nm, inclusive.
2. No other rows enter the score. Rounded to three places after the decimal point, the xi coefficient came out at 7.040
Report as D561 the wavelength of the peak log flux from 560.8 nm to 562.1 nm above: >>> 561.288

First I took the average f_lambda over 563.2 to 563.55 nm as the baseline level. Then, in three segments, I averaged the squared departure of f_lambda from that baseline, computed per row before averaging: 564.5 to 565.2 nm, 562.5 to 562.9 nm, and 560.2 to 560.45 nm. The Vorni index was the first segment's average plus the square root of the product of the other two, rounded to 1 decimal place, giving 1.5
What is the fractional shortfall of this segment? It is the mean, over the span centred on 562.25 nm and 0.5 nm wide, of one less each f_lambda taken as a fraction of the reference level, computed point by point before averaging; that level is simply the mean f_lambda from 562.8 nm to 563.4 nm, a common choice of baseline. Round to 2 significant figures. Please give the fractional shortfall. 0.11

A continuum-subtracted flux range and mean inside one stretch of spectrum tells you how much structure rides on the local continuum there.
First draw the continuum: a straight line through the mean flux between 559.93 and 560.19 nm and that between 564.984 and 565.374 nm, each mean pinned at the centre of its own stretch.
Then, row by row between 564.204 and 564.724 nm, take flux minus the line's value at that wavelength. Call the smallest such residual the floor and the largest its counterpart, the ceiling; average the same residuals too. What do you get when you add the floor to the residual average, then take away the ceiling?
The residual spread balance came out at -2.0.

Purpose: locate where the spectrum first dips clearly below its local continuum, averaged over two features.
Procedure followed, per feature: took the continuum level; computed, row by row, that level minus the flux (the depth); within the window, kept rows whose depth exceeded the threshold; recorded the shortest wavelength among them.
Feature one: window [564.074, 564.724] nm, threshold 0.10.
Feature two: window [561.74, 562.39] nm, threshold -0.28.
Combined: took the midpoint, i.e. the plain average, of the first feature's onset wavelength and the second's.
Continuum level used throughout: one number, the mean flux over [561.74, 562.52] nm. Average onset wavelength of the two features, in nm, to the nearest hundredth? 563.10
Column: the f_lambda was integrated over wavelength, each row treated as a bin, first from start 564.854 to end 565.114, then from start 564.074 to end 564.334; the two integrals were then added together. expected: 3.99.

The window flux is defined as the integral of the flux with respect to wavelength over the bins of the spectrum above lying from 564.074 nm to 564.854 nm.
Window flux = 5.71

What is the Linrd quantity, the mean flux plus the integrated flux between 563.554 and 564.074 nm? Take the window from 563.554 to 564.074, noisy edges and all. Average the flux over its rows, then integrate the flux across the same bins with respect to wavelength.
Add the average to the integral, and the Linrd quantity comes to 12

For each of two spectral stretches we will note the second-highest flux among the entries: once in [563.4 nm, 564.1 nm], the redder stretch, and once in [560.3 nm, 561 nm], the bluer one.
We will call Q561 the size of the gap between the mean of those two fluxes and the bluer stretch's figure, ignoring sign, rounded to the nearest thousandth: 0.577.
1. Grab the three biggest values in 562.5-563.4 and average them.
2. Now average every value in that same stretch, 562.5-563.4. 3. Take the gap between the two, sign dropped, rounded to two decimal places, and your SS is 0.15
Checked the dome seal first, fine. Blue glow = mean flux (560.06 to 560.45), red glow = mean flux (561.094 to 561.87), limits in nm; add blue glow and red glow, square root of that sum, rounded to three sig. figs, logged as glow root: 4.14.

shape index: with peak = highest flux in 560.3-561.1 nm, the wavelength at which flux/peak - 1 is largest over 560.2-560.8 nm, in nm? 560.642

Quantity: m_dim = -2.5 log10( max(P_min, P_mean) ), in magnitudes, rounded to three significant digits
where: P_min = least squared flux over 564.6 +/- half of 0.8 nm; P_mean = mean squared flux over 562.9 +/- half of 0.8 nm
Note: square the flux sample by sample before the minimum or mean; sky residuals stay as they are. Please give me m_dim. -4.65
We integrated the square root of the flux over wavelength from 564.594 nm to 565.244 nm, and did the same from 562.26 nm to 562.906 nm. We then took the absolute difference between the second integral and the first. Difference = 0.10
